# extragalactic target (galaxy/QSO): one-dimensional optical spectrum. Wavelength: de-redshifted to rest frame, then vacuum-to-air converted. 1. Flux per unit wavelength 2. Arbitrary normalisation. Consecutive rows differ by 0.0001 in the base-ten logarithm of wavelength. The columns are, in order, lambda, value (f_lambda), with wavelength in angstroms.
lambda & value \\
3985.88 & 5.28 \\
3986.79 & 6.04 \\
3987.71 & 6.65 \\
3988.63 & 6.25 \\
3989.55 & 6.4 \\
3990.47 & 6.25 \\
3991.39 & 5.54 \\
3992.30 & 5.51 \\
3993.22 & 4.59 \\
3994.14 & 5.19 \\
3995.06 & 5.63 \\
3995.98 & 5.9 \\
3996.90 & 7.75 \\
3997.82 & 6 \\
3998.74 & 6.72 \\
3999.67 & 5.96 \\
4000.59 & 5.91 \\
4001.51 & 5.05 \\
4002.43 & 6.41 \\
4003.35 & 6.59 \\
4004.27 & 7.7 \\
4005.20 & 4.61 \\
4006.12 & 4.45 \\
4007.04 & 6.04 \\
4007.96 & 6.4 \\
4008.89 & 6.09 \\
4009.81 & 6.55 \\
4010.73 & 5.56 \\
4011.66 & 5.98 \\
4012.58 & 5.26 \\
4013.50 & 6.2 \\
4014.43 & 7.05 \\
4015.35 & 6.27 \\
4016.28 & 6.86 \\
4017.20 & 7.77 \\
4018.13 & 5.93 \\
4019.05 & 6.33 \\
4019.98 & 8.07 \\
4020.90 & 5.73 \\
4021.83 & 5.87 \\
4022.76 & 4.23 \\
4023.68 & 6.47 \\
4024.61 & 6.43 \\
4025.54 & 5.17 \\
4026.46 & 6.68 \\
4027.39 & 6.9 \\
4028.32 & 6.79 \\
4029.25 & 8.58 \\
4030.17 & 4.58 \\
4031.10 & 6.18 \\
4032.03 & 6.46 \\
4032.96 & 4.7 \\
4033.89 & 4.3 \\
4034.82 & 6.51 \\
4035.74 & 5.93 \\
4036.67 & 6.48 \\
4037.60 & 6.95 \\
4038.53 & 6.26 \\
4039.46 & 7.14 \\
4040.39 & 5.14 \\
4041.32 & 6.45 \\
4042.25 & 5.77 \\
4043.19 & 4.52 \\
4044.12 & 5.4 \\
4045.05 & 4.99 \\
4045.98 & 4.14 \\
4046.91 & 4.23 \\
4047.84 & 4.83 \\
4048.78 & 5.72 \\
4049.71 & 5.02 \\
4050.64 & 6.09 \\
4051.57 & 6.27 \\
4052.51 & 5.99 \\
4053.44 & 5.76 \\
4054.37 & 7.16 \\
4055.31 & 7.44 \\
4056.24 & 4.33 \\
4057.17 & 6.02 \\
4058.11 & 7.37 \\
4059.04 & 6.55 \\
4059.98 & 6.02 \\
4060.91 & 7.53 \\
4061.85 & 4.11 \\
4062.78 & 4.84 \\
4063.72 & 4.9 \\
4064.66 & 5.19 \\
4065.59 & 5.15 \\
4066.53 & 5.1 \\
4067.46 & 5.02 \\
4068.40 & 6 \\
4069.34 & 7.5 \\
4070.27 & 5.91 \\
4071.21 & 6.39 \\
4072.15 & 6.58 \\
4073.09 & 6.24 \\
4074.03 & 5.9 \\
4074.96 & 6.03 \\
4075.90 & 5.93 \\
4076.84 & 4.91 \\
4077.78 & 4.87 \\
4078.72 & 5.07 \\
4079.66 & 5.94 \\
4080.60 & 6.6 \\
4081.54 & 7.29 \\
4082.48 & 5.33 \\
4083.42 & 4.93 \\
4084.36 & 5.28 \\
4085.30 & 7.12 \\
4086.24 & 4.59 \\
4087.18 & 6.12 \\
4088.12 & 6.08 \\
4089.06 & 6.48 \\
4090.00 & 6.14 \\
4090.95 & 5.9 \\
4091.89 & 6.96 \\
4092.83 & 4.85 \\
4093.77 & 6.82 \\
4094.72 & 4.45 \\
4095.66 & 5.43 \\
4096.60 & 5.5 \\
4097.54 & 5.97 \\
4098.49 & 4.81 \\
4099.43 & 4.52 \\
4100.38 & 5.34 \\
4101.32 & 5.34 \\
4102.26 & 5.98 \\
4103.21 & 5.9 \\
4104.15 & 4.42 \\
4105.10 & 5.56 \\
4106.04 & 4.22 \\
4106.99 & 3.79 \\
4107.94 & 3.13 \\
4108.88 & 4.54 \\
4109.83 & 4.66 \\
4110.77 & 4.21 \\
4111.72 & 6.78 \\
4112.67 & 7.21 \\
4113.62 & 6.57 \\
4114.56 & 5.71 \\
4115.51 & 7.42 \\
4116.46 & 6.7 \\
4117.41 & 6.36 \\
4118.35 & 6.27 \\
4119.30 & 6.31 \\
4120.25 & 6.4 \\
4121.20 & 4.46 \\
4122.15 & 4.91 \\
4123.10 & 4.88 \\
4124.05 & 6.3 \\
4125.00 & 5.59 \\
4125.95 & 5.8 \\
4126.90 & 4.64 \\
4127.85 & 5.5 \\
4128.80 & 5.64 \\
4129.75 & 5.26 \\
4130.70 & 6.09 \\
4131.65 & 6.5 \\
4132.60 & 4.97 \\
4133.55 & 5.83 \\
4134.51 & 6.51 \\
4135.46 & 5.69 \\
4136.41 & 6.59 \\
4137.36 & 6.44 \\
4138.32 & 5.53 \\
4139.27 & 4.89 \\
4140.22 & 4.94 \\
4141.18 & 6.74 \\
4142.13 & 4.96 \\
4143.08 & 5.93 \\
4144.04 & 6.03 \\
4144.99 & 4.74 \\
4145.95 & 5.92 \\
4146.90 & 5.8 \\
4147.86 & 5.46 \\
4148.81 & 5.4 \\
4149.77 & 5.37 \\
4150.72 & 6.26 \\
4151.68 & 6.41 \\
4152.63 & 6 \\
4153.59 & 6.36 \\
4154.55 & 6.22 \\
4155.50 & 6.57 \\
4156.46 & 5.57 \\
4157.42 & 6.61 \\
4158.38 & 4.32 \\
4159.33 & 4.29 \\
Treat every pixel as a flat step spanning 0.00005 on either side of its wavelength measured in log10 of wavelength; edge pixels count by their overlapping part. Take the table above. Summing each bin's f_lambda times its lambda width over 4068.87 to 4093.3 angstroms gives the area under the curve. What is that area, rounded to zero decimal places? 146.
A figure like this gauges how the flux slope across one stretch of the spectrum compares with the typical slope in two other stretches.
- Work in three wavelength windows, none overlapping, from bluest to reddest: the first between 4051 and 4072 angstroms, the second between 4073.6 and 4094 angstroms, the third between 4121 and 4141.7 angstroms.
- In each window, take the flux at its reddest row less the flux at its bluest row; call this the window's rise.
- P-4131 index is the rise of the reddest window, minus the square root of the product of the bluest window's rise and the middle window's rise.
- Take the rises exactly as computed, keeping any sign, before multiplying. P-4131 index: 1.9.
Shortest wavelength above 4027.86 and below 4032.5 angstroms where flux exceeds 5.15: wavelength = 4028.32 angstroms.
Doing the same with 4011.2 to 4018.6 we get 4011.66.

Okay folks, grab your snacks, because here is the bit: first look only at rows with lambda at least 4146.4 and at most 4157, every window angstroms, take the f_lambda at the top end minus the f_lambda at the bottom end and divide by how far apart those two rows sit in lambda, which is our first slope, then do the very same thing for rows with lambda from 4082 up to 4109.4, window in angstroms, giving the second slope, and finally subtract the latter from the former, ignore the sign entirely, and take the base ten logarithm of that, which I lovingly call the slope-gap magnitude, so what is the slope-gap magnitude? -2.2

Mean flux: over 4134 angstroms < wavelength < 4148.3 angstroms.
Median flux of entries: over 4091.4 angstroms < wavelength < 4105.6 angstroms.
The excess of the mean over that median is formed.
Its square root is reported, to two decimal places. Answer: 0.56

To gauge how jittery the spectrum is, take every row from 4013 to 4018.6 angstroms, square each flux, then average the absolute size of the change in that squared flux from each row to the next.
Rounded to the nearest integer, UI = 14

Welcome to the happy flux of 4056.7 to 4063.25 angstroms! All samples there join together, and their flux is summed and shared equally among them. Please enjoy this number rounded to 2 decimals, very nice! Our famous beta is 6.06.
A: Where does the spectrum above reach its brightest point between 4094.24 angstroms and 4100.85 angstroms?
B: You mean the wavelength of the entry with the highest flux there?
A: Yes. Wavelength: 4097.54 angstroms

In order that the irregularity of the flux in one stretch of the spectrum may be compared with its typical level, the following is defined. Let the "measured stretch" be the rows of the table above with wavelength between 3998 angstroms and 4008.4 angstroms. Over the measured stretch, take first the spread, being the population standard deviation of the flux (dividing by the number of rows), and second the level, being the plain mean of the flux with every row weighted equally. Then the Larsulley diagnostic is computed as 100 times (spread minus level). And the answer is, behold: -506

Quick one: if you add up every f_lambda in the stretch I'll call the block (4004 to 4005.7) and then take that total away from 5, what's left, -7.3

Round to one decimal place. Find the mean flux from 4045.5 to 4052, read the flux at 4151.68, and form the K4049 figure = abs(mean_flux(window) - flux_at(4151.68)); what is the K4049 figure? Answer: 1.2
